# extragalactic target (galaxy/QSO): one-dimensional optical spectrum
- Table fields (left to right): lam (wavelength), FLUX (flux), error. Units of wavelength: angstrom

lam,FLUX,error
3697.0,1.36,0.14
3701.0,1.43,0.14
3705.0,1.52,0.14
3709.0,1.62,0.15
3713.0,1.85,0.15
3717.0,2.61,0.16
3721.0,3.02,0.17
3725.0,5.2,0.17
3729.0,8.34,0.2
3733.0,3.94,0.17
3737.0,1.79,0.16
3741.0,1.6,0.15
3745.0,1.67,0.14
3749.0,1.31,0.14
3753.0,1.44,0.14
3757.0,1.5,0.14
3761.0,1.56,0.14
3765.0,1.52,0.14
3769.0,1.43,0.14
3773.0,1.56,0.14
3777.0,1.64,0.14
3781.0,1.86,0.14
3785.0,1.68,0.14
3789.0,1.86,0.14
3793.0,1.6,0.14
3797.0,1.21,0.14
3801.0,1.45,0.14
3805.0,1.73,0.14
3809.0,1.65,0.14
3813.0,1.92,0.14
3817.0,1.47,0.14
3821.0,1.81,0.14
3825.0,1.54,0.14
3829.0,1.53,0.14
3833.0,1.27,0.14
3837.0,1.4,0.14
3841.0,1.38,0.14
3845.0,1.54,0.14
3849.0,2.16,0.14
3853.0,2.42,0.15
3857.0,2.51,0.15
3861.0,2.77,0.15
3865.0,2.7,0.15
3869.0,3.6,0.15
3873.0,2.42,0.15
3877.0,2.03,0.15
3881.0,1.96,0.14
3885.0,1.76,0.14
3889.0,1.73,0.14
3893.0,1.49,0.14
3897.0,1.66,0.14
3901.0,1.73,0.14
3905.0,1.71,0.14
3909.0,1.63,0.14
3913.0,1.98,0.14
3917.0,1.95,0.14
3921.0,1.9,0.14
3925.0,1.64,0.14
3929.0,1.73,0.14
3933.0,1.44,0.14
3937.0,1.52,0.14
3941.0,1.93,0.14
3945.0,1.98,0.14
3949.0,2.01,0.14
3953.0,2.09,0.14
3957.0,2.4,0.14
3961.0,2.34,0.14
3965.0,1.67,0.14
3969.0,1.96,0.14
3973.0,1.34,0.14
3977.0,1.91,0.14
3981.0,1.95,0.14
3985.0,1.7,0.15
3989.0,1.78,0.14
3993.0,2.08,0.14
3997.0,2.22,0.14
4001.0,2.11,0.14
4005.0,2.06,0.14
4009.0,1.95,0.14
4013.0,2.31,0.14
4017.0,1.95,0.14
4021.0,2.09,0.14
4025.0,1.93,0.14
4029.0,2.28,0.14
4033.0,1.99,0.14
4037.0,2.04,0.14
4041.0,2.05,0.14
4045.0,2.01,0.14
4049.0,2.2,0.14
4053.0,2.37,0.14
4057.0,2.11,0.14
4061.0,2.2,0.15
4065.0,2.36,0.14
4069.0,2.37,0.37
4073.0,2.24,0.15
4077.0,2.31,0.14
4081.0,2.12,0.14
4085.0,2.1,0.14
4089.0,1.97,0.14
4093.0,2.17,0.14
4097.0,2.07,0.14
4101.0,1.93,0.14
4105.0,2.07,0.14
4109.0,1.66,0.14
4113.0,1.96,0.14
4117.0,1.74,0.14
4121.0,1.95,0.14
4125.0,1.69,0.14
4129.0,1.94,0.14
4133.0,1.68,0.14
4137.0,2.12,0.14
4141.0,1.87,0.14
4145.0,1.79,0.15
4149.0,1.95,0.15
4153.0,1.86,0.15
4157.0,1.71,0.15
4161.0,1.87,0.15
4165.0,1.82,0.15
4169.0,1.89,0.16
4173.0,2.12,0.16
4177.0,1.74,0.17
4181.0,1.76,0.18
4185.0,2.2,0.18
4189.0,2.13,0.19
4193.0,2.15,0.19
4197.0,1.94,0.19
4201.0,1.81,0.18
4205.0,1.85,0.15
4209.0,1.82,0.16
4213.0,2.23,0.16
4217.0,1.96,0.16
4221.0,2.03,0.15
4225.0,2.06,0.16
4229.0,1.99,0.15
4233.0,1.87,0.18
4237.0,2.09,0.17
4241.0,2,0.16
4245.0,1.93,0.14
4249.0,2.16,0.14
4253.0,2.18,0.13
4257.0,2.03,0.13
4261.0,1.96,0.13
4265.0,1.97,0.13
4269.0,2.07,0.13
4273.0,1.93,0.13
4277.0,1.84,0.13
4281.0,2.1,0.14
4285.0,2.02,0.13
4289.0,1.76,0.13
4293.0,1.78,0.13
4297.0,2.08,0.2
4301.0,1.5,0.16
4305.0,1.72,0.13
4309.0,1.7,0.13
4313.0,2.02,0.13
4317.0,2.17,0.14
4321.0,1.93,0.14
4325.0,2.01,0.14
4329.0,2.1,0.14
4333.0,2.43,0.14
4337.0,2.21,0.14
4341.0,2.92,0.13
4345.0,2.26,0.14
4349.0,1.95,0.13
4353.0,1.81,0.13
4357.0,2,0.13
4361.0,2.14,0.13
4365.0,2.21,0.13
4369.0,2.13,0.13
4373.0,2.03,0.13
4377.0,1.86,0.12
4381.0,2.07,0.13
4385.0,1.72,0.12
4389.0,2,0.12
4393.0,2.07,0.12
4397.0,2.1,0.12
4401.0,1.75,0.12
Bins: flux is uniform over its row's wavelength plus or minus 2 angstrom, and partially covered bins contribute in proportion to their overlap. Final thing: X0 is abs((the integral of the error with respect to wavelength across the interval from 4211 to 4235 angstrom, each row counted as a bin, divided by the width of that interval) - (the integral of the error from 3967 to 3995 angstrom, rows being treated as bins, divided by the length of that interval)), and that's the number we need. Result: 0.019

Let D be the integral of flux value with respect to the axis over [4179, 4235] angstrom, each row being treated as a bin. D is 111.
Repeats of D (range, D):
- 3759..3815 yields 91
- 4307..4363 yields 119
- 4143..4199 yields 108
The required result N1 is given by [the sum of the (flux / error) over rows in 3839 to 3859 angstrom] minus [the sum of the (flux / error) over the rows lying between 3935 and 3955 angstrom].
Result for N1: 1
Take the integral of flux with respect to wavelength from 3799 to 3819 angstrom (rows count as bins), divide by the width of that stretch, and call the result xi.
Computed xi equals 1.6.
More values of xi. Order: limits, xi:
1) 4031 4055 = 2.1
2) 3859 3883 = 2.6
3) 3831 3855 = 1.7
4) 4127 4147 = 1.9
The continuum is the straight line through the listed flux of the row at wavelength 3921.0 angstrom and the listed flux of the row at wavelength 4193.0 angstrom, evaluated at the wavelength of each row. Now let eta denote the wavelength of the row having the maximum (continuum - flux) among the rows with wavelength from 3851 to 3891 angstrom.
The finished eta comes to 3889.0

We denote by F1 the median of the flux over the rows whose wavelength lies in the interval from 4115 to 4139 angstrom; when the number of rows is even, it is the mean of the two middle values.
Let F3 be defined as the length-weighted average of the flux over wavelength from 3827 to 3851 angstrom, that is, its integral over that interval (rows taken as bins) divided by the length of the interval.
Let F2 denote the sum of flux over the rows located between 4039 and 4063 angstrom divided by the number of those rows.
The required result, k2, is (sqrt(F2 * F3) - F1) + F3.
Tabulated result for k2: 1.5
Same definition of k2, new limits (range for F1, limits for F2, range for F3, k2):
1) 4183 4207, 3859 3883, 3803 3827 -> 1.7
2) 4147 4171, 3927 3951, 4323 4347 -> 2.5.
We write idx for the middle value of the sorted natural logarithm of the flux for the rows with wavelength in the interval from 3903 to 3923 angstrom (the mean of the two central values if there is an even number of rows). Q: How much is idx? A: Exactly 0.64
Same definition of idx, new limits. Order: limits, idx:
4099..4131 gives 0.66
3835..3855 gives 0.43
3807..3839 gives 0.43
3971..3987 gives 0.59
